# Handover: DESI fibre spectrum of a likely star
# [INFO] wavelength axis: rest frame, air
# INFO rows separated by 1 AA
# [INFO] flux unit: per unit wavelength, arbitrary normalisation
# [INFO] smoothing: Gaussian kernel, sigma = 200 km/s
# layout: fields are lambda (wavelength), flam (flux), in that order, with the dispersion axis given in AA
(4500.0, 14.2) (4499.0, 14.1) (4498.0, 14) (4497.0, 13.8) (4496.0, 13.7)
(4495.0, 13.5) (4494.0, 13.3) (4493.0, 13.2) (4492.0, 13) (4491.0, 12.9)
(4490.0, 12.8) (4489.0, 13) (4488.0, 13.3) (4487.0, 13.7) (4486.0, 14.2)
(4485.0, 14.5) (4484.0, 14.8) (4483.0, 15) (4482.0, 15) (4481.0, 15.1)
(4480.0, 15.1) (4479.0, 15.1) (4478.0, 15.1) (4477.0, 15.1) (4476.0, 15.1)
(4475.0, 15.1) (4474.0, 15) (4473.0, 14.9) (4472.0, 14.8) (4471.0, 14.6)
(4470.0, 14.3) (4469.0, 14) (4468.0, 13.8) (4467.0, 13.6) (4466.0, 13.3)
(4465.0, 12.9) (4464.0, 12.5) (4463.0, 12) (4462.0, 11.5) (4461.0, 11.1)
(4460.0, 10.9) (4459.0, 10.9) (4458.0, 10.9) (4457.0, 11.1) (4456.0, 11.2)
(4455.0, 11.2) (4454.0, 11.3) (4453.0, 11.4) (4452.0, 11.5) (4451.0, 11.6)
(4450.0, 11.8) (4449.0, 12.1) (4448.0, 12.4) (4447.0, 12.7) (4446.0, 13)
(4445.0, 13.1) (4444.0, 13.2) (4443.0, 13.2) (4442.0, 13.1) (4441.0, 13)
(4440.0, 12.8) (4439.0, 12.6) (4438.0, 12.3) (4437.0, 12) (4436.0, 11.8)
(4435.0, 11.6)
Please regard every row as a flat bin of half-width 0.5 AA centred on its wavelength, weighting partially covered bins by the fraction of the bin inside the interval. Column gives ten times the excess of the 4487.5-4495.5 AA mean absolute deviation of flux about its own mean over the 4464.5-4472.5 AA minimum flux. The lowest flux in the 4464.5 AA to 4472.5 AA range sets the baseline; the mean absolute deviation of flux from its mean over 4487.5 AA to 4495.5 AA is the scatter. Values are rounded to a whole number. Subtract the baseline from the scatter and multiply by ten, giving -127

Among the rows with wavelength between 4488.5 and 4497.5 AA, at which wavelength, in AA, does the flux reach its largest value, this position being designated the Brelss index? 4497.0 AA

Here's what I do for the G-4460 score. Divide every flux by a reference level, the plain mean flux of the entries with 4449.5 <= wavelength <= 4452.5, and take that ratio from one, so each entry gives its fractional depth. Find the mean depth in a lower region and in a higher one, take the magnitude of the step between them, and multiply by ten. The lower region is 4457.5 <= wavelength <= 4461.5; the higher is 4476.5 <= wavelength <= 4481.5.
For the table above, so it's 3.57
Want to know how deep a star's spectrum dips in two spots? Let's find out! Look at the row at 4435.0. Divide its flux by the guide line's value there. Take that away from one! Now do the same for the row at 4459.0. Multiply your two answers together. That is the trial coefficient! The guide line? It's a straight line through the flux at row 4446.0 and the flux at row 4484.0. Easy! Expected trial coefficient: 0.014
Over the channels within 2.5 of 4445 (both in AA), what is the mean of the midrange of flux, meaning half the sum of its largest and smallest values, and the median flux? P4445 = 13.0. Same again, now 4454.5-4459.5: 11.1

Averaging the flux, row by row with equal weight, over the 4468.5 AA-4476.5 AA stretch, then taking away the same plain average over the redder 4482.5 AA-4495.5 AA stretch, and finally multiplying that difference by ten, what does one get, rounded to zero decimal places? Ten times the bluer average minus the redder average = 11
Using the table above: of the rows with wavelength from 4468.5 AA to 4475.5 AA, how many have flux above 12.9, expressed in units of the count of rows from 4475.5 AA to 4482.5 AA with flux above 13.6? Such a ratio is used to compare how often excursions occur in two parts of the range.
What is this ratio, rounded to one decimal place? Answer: 1.0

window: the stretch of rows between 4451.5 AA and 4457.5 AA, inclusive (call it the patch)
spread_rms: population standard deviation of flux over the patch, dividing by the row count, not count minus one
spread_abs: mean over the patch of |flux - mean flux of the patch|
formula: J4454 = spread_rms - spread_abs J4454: 0.02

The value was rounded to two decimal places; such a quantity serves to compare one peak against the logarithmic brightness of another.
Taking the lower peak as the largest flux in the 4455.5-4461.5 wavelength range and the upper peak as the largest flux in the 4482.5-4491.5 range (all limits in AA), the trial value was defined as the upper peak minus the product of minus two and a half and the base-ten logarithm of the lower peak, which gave 17.62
